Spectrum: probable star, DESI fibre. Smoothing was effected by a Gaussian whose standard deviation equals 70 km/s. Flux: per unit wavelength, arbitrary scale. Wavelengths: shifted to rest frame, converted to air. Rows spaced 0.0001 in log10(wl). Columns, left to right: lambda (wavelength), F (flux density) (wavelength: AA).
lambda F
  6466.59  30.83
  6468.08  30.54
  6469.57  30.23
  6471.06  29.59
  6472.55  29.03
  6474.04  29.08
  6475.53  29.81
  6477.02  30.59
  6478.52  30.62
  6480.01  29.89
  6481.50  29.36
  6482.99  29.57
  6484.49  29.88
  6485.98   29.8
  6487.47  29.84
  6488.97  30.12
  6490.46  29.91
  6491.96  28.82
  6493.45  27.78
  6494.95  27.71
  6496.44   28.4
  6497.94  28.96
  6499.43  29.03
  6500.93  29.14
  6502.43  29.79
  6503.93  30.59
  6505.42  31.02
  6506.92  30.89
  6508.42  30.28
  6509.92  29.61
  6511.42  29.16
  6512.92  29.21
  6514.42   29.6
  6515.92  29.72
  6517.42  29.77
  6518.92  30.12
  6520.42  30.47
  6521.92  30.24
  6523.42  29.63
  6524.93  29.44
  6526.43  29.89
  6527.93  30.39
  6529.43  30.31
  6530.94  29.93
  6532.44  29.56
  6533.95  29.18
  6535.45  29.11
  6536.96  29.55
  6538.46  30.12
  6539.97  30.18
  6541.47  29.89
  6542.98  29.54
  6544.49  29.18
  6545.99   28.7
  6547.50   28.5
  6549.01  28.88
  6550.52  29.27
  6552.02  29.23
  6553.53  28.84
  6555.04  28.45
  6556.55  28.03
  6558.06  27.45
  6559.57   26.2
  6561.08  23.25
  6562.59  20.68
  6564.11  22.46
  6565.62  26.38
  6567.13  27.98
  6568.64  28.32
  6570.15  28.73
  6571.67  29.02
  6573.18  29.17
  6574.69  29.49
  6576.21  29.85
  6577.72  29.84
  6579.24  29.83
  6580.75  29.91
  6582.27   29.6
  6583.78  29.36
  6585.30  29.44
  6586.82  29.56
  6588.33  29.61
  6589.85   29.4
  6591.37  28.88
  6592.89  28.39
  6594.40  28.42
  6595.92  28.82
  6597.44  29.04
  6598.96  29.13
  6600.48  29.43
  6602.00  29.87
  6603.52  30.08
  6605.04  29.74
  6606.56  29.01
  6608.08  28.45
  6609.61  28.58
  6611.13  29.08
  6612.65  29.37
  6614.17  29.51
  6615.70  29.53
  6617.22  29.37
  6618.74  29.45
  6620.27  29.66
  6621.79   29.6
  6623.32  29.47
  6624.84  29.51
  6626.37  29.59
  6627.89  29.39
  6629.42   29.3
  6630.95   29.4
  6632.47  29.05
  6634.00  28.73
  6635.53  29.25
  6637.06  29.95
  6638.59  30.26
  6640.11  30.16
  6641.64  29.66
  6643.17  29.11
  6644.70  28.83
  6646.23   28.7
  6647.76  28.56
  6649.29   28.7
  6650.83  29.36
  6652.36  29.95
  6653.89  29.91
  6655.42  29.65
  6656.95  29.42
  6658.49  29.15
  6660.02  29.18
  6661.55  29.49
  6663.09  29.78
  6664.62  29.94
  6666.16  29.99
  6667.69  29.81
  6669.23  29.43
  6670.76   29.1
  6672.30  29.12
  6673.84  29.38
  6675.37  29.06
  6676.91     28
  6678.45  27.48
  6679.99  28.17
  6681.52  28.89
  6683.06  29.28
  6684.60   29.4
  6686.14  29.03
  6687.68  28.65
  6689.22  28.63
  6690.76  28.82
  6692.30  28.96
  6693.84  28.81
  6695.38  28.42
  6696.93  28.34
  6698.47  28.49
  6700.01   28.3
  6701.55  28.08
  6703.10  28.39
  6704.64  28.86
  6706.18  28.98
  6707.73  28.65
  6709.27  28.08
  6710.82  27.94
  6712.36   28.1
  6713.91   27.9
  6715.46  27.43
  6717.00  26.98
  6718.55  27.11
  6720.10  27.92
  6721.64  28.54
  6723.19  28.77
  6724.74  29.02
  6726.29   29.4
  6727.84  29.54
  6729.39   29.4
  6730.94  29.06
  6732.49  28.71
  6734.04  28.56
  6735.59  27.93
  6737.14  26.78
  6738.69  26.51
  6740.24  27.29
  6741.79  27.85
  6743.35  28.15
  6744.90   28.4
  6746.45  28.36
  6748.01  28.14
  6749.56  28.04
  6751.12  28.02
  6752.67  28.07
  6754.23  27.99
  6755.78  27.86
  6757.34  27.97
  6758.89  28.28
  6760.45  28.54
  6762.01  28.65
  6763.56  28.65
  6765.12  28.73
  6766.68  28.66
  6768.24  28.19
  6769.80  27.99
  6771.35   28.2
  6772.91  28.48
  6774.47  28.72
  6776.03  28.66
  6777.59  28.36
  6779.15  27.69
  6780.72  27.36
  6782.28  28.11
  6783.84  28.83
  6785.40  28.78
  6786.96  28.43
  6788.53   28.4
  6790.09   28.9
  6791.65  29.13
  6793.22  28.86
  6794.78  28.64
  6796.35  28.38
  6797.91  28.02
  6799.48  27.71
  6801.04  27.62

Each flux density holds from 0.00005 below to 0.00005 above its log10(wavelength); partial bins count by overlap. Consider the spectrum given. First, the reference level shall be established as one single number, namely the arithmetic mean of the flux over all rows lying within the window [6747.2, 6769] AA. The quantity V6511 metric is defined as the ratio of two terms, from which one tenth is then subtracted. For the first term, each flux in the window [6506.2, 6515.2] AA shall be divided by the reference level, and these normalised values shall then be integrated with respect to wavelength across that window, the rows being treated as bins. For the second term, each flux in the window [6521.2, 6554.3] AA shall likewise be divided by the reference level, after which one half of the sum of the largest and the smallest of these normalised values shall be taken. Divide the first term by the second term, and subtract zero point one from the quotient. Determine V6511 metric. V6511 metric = 9.0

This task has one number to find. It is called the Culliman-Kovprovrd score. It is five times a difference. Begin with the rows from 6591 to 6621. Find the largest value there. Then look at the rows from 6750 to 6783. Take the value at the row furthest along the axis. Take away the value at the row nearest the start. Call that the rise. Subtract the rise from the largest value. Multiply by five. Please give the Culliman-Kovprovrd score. 150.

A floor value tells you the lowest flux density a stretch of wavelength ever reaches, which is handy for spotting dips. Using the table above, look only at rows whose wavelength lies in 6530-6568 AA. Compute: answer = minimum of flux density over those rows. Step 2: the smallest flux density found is 20.68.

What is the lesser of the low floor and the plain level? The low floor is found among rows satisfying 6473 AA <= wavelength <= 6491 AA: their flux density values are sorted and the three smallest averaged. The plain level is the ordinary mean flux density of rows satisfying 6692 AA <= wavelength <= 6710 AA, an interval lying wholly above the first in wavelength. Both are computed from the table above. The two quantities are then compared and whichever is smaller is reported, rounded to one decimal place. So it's 28.5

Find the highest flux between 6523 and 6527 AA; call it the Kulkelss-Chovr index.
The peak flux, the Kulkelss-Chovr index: 29.89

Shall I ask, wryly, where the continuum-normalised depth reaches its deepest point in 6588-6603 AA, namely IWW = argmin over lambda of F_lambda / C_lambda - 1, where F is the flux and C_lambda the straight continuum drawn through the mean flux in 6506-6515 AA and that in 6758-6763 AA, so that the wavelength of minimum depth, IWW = 6592.89 AA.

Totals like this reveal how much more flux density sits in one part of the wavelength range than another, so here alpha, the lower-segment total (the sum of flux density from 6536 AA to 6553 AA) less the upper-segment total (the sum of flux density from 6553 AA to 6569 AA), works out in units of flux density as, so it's 35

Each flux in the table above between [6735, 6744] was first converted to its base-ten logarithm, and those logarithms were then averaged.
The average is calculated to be 1.44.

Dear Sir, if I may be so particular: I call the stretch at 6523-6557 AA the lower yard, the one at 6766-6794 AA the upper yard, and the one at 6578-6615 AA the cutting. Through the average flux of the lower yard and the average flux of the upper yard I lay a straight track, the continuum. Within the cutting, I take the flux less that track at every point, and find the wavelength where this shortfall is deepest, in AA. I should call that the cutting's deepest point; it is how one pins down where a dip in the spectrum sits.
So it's 6592.89 AA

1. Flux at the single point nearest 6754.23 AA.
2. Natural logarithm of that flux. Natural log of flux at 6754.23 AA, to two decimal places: 3.33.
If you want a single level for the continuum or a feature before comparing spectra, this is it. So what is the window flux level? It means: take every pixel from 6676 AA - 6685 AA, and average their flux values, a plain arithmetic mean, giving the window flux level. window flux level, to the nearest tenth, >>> 28.5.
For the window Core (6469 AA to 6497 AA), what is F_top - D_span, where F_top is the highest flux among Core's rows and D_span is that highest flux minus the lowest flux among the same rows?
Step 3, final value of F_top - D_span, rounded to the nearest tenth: 27.7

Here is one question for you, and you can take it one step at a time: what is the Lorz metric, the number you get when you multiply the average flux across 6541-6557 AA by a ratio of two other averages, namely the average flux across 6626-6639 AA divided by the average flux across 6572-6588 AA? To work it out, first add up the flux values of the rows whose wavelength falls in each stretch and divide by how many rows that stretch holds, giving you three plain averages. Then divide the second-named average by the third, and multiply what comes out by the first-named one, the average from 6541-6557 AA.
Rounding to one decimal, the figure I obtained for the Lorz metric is 28.8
